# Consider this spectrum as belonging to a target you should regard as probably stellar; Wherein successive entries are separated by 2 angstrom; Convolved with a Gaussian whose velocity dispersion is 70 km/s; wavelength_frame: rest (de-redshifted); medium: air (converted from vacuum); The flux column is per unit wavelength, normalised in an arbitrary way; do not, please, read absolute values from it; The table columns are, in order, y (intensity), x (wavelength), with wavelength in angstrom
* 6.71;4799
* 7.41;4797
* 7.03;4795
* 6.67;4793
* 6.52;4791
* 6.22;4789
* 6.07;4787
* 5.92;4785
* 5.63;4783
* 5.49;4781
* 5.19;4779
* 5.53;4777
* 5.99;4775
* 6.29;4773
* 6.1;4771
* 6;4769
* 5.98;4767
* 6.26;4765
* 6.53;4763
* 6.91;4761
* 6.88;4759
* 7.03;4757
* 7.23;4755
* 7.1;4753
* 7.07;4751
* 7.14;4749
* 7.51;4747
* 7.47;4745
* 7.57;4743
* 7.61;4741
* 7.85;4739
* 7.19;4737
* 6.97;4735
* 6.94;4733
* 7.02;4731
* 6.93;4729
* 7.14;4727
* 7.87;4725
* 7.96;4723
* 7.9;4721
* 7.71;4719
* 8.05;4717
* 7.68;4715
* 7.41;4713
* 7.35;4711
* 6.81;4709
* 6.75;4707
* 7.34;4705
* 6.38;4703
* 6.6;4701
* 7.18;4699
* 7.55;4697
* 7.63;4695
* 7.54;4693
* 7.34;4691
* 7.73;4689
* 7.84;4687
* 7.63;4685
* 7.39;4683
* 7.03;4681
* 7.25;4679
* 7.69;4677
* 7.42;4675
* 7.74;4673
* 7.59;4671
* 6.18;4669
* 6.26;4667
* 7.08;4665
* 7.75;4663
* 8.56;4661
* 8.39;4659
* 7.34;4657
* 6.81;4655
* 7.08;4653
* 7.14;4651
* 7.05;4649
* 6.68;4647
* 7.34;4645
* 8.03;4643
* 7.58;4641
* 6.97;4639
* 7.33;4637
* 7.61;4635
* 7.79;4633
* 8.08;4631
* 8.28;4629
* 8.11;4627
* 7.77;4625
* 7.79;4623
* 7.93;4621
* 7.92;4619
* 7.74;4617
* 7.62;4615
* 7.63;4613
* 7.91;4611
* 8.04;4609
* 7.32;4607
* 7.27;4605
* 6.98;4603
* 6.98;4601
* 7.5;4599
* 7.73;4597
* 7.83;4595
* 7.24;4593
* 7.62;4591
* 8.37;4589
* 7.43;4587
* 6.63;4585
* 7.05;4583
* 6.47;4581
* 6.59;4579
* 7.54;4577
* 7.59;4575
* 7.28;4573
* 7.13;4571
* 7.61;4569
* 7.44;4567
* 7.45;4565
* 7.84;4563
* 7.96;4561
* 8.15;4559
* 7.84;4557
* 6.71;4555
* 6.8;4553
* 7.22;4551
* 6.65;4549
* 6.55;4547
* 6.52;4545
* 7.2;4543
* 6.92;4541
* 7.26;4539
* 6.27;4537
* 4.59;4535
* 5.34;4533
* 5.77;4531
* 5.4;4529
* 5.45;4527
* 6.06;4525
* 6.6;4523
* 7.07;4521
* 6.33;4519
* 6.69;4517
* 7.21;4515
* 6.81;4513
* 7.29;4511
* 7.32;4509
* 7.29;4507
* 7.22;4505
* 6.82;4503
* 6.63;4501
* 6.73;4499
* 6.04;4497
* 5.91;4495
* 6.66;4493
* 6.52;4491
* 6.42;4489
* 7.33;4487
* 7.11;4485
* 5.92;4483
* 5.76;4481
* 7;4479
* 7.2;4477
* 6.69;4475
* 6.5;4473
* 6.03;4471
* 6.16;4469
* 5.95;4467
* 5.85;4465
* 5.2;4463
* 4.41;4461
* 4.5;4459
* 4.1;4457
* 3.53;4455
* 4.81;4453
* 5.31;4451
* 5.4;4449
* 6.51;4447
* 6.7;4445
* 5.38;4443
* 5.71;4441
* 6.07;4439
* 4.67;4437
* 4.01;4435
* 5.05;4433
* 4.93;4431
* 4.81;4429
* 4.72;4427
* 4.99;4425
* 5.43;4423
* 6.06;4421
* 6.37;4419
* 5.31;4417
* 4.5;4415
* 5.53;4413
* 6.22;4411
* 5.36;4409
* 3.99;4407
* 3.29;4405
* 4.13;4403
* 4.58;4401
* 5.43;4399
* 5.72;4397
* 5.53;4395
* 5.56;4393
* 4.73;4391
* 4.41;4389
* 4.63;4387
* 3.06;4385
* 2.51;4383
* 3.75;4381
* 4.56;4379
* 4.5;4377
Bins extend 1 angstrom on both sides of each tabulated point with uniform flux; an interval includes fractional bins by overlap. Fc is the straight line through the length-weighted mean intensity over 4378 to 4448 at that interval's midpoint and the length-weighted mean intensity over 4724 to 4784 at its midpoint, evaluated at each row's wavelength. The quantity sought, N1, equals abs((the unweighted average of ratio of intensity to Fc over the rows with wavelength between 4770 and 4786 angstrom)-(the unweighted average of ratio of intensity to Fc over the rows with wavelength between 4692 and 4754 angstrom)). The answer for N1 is 0.274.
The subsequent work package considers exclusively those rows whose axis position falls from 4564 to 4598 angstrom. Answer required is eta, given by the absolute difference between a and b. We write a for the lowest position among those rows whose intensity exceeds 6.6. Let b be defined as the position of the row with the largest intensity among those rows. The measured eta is 24 angstrom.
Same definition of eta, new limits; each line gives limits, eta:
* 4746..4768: 0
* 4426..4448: 0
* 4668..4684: 2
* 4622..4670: 38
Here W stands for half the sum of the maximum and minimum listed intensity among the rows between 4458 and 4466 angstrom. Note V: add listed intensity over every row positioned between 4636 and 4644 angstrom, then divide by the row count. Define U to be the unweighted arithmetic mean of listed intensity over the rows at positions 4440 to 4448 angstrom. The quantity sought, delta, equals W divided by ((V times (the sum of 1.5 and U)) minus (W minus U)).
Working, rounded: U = 6.1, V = 7.5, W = 5.13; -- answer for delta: 0.089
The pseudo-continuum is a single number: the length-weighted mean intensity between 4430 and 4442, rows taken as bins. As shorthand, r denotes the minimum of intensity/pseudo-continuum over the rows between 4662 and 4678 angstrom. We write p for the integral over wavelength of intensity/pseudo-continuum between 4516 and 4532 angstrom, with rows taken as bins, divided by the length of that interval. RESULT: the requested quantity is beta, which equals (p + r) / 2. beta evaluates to 1.22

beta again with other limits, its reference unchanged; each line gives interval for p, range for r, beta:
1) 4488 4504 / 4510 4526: 1.23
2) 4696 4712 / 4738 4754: 1.39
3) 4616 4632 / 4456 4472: 1.19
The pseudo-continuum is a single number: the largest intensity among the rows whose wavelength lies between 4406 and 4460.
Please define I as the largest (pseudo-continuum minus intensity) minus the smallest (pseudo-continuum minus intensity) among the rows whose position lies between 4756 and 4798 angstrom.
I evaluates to 2.2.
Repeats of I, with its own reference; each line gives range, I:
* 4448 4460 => 1.9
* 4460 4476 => 2.3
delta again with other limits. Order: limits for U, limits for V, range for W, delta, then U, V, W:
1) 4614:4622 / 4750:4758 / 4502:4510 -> 0.106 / 7.8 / 7.1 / 7.07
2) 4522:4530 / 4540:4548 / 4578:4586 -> 0.137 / 5.9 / 6.8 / 6.76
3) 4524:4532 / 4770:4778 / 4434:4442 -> 0.116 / 5.7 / 6.0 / 5.04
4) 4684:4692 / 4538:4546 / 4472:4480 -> 0.106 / 7.6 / 7.0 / 6.85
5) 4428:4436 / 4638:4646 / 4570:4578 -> 0.168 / 4.7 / 7.5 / 7.36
